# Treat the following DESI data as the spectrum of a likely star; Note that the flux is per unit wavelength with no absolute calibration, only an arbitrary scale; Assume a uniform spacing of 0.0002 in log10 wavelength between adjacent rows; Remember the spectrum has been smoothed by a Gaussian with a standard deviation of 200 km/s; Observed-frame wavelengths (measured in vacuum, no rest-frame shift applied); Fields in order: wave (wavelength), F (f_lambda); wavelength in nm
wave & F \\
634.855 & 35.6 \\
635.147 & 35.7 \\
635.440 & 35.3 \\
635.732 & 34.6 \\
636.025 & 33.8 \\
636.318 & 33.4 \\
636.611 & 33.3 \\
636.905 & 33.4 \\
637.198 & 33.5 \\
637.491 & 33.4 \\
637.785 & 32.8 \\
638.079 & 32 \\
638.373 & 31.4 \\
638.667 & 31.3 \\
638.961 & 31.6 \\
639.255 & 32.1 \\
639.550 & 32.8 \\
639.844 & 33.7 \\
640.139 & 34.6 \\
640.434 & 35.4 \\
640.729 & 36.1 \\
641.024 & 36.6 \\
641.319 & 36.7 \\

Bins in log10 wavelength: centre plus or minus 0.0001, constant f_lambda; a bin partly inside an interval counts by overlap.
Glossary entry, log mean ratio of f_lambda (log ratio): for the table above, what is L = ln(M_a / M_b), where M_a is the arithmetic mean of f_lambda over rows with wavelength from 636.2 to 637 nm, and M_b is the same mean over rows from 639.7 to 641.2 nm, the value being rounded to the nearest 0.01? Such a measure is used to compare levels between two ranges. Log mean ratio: -0.06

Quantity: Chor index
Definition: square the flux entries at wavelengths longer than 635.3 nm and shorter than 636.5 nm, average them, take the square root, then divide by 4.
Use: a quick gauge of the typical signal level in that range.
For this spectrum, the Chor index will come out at 8.6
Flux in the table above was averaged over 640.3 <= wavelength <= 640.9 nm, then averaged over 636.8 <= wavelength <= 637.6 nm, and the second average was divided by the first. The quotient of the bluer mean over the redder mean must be 0.935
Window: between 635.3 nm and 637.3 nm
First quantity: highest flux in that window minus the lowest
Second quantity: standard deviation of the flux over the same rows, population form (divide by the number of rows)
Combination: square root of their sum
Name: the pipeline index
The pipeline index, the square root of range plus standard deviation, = 1.64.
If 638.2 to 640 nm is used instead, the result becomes 1.80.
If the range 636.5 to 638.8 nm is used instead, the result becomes 1.75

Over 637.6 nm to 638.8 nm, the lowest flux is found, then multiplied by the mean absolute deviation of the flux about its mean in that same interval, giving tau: 16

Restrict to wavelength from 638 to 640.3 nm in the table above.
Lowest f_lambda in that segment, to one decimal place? 31.3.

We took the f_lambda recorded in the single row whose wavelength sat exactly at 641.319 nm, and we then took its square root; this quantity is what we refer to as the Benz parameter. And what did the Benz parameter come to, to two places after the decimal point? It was 6.06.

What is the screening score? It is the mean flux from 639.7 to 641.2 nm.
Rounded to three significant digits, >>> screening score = 35.3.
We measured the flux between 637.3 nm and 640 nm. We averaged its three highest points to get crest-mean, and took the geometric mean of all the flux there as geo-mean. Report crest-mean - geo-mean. 1.0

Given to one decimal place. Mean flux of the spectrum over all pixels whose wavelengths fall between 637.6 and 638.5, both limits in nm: 32.1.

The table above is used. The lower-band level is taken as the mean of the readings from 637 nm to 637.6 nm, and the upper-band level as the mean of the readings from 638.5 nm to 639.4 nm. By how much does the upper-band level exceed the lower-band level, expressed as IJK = -1.8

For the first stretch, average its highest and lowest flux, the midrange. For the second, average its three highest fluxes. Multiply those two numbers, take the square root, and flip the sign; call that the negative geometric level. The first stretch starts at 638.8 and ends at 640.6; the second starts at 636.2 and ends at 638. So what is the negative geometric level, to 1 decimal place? -33.5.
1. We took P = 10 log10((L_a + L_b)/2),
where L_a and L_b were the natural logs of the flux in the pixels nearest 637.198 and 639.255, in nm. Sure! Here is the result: 5.43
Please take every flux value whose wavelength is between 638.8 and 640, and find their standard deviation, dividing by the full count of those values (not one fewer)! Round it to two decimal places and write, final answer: 0.79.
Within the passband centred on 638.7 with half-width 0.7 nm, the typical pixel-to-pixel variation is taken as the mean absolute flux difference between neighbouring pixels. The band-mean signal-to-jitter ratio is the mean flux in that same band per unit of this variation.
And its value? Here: 84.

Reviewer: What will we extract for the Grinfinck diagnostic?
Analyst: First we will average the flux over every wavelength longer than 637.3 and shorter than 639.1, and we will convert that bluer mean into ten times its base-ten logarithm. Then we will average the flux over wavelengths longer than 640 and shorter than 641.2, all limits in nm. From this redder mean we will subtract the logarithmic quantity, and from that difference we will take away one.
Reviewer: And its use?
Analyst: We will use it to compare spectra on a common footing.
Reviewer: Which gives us 19.6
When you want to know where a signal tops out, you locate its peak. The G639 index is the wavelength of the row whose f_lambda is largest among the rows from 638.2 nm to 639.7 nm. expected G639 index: 639.550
